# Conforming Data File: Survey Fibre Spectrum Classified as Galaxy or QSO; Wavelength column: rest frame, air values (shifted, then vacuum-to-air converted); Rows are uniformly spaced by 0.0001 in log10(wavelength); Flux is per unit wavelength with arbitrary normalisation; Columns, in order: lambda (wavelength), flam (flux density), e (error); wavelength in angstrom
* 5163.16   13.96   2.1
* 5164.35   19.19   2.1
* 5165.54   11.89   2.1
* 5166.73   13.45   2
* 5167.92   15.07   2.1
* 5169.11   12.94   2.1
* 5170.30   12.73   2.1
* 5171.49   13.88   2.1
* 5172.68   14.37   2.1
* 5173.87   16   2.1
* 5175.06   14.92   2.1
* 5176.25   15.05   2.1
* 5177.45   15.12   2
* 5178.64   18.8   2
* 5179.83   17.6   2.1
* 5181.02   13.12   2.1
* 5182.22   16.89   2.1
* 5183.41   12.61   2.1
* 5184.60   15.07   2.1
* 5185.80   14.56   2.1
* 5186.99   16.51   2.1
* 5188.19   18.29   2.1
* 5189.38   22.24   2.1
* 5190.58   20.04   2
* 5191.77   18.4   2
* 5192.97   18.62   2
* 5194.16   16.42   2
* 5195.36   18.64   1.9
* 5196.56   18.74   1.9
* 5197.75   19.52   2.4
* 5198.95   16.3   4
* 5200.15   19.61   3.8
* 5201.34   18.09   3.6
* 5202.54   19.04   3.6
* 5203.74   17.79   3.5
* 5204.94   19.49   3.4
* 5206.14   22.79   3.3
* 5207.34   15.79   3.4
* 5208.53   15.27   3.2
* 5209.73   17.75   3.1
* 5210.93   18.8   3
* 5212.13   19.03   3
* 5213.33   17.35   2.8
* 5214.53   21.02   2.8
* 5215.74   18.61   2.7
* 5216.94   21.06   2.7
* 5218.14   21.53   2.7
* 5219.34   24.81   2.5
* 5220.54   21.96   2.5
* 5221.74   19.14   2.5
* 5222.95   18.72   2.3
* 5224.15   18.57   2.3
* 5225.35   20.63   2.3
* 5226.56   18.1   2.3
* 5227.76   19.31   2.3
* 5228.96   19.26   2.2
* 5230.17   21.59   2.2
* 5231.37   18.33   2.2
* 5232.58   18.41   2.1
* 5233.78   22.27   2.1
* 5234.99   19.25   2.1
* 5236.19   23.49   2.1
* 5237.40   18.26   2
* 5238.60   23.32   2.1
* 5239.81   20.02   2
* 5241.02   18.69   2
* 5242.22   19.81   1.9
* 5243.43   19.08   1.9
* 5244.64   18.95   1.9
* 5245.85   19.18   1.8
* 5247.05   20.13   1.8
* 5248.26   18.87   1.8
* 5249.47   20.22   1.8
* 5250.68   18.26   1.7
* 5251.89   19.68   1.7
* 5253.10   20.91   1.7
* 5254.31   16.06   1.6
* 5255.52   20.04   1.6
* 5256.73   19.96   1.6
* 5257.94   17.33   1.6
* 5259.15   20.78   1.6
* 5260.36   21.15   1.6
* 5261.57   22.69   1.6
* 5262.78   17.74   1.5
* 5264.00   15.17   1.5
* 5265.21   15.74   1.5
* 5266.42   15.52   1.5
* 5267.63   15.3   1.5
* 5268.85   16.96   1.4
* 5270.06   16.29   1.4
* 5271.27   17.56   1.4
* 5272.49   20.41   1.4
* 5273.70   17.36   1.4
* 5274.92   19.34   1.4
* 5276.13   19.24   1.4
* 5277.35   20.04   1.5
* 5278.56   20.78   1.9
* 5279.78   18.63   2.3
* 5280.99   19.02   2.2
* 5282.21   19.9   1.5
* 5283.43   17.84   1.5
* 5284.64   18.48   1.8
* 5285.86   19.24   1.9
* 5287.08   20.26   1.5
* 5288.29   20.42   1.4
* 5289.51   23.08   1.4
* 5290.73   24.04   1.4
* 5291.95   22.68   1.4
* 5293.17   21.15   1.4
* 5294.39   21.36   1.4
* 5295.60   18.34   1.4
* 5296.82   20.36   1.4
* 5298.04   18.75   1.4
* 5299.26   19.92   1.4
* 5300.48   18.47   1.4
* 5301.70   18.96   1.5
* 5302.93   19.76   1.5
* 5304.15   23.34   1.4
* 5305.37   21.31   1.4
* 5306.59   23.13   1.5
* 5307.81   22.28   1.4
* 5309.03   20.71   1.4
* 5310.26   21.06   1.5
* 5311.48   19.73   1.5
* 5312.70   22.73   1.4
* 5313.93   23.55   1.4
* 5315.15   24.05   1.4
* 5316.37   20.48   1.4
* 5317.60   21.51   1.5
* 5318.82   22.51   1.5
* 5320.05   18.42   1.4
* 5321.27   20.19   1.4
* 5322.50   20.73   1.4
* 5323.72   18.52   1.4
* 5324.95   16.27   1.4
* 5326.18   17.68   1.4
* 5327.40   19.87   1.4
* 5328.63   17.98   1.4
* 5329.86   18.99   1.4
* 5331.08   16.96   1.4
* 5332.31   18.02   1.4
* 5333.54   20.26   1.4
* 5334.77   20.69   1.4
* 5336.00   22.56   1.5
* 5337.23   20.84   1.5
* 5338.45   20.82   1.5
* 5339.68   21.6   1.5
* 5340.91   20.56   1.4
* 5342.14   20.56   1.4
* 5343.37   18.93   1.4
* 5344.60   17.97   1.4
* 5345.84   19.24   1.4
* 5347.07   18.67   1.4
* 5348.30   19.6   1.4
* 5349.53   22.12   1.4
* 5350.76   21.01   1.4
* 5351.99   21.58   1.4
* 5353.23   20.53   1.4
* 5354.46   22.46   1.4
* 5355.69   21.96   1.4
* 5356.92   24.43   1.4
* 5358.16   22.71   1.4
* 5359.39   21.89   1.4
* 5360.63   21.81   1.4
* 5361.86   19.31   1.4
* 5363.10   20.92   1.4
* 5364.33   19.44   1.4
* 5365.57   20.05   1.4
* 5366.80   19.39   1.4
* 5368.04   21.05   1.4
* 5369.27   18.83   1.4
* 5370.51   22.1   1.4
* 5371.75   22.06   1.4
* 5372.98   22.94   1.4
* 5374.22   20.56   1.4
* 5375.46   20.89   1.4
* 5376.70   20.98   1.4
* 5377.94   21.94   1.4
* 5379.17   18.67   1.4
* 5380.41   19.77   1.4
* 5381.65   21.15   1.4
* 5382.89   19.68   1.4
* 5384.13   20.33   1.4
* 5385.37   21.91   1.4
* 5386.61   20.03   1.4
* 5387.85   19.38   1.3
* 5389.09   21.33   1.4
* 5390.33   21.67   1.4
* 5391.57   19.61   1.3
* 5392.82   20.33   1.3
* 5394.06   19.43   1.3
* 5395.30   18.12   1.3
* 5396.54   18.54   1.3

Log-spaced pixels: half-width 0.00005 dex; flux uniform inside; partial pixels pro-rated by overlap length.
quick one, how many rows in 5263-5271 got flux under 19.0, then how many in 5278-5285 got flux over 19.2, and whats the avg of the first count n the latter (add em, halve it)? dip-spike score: 4.0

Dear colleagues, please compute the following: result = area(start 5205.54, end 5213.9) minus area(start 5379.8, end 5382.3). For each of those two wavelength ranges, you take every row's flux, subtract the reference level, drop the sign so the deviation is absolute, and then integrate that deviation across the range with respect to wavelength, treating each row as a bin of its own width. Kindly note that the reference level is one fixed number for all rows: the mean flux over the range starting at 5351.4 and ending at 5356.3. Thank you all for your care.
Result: 29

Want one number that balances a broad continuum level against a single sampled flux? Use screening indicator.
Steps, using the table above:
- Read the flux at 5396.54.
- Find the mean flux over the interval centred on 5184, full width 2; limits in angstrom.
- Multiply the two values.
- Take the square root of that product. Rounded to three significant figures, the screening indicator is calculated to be 16.0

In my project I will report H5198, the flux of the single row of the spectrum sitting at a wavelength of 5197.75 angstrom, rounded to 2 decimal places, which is 19.52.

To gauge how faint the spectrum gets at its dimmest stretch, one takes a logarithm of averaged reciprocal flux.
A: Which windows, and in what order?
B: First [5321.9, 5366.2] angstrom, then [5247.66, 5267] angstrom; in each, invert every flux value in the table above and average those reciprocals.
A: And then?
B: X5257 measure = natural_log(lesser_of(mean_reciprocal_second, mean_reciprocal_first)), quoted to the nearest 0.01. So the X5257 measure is -3.00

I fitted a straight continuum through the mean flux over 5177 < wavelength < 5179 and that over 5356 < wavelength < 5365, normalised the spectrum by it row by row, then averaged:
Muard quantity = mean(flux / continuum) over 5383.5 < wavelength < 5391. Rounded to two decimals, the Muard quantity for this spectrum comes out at 0.94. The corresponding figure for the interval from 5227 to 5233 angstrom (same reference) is 1.06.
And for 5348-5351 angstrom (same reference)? 0.99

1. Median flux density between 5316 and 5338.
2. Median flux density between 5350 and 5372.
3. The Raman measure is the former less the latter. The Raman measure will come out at -1.3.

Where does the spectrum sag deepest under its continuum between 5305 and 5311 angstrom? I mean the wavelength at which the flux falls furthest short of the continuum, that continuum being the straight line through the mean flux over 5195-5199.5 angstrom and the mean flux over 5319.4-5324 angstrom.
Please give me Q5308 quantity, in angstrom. 5309.03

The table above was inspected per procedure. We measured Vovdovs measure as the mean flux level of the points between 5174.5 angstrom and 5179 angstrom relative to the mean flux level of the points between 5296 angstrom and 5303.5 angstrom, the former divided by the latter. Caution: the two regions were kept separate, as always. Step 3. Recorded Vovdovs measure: 0.82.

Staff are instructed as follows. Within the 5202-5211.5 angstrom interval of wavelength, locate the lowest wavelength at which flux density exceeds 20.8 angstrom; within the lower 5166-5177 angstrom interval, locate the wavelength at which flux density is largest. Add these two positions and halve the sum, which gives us 5190.0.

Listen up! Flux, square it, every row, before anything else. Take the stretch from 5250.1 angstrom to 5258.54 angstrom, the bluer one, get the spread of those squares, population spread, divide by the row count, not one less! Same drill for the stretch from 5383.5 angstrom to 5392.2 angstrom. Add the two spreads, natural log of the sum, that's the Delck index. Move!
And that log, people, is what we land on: 4.59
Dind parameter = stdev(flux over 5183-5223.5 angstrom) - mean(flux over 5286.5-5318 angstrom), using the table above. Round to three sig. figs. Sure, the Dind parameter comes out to -18.7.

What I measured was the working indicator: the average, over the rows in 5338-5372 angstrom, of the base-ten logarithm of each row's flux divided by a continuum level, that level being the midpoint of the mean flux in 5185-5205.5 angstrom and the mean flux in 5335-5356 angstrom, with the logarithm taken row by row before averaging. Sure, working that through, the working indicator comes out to 0.026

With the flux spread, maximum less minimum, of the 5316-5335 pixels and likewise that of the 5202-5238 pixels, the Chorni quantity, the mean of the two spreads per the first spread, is 1.26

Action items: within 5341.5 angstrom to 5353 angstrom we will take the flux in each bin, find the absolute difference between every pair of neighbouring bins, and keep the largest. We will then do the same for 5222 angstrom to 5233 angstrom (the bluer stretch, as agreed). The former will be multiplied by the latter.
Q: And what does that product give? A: 8.2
